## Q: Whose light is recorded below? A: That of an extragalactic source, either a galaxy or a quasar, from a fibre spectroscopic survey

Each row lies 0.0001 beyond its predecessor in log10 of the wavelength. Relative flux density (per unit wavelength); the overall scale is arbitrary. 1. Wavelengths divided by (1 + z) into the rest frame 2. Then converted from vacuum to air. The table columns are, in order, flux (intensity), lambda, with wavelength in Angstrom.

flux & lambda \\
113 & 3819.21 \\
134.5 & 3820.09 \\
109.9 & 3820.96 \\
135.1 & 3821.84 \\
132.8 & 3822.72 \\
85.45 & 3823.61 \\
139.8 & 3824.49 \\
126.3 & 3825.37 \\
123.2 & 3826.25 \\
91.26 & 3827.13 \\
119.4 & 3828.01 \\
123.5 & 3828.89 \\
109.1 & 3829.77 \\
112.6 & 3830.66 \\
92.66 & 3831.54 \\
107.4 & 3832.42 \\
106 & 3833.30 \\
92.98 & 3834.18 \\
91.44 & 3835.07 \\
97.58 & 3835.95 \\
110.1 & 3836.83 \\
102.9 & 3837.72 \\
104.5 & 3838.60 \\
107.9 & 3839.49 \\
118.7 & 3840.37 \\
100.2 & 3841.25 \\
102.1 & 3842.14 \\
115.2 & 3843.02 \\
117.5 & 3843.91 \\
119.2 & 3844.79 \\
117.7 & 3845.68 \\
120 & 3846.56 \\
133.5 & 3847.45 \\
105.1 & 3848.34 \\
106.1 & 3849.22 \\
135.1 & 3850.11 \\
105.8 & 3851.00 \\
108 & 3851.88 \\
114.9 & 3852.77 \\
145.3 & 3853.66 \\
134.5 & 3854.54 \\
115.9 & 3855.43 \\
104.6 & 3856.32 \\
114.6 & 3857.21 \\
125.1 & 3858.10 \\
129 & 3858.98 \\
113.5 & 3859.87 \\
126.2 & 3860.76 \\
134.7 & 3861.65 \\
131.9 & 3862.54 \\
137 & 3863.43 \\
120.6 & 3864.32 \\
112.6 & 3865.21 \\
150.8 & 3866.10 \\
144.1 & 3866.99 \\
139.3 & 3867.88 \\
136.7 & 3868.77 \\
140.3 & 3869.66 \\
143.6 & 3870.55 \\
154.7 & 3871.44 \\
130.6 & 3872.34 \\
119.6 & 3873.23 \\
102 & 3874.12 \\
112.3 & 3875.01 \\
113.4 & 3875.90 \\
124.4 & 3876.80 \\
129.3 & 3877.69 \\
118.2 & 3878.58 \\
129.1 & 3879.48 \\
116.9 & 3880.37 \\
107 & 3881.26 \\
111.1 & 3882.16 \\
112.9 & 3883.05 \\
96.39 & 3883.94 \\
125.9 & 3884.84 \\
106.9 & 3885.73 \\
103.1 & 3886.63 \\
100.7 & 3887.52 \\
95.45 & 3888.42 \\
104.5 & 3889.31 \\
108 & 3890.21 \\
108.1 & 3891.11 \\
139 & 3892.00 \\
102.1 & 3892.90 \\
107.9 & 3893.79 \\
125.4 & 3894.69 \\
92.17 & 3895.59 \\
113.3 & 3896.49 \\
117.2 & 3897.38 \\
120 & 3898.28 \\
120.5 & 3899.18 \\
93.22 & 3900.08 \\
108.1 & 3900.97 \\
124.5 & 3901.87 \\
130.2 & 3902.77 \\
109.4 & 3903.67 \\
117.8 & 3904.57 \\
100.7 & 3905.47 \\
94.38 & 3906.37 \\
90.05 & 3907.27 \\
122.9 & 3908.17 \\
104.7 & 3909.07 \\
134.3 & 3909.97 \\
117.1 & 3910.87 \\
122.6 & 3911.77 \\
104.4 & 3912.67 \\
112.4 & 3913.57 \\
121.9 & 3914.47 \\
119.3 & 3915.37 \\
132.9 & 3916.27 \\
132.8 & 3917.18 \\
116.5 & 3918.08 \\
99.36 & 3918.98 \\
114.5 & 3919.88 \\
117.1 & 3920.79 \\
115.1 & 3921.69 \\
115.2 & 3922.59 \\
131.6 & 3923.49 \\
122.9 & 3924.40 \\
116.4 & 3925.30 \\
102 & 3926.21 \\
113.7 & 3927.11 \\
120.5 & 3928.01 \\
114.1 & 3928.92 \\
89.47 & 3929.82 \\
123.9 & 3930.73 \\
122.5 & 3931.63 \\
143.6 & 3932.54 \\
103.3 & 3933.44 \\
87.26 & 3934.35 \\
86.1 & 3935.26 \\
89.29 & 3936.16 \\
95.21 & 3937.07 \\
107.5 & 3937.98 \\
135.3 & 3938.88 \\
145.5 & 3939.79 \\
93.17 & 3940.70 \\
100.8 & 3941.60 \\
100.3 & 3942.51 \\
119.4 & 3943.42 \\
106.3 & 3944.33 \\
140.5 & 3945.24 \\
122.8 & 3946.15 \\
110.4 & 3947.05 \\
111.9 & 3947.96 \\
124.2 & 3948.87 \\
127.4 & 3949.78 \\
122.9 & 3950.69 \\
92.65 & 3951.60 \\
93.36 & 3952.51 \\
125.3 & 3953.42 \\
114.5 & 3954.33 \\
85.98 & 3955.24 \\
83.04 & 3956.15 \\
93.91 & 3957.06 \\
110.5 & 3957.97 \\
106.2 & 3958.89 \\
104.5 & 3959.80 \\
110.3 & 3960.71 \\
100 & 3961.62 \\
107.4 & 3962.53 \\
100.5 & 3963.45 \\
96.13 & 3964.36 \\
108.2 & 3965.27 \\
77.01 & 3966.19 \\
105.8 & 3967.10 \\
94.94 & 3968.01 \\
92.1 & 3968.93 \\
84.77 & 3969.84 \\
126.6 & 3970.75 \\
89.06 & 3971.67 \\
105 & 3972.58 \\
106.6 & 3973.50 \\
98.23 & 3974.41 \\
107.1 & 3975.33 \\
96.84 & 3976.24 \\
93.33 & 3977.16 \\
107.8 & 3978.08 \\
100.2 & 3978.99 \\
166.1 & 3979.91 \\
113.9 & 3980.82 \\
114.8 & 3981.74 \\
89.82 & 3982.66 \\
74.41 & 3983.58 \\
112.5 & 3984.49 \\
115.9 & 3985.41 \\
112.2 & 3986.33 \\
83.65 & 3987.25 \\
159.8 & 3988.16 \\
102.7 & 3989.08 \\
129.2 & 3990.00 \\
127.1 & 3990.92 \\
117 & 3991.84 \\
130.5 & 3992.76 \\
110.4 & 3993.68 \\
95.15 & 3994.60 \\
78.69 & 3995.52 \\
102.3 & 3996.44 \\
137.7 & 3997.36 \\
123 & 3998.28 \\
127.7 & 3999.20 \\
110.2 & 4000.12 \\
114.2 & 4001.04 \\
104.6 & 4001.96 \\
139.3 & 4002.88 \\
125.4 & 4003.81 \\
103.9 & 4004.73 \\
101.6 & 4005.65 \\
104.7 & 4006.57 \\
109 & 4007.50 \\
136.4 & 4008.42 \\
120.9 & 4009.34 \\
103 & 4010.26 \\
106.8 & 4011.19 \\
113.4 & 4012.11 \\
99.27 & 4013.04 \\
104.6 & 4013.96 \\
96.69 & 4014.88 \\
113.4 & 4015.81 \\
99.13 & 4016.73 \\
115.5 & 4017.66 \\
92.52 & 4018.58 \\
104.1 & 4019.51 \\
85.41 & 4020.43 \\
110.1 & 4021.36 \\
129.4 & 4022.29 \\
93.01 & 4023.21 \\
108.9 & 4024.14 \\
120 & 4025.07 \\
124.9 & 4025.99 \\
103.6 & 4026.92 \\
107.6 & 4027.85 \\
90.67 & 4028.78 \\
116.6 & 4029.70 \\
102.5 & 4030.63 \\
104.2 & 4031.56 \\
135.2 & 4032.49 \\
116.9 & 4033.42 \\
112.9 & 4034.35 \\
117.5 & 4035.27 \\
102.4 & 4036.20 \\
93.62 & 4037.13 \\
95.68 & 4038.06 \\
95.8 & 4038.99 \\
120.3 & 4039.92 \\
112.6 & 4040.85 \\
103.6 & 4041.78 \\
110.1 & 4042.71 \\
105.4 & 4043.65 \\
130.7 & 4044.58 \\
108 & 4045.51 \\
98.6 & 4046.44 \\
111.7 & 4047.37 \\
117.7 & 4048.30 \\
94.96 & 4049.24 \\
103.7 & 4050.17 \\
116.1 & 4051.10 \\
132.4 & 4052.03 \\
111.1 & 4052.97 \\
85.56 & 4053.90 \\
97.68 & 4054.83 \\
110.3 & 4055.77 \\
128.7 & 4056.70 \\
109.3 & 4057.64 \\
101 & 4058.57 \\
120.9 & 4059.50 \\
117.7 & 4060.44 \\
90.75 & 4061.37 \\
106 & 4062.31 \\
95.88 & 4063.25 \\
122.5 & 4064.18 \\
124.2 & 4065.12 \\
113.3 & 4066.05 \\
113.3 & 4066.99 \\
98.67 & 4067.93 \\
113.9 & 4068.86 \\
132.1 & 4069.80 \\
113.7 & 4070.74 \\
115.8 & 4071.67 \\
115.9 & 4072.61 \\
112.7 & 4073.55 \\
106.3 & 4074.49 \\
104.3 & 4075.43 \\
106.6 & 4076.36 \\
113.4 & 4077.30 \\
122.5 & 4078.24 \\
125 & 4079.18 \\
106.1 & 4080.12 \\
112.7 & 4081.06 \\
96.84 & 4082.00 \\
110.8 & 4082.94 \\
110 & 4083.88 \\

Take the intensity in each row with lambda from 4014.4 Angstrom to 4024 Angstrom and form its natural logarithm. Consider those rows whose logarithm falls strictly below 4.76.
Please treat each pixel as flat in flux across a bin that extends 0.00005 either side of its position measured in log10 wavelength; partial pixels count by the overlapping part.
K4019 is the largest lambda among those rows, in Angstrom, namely 4023.21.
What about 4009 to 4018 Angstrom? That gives 4017.66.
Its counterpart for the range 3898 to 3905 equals 3903.67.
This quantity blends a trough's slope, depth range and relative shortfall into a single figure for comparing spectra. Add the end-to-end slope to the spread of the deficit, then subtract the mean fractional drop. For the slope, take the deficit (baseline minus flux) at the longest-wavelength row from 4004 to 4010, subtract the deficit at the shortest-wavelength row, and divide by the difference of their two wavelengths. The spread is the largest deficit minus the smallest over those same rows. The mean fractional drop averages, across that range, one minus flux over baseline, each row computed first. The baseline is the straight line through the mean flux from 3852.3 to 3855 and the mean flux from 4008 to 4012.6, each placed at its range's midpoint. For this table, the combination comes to 31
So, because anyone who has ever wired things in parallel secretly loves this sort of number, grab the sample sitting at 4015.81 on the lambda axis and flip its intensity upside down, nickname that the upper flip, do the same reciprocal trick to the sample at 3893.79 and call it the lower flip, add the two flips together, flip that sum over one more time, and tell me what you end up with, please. 55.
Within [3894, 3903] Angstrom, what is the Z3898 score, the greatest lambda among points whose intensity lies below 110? 3900.97 Angstrom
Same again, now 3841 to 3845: 3842.14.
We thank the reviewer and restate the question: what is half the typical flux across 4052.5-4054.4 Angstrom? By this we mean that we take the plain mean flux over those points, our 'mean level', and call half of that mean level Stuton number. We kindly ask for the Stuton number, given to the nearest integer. 49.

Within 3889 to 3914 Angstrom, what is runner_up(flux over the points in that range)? 134.3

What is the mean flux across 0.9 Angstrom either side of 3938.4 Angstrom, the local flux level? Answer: 121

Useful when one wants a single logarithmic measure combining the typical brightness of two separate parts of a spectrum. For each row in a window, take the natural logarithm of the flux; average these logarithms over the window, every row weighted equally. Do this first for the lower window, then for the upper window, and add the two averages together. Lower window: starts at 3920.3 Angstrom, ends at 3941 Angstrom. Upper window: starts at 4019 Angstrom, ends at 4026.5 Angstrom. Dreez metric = 9.40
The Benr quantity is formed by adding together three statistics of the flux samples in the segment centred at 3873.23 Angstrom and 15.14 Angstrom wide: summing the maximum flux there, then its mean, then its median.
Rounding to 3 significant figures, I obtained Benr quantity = 414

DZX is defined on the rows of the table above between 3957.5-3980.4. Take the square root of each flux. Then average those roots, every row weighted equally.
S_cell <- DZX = 10.2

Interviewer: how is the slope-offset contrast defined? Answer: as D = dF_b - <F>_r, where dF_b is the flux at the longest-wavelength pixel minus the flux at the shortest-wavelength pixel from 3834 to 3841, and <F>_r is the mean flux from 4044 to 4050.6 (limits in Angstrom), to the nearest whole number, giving -84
